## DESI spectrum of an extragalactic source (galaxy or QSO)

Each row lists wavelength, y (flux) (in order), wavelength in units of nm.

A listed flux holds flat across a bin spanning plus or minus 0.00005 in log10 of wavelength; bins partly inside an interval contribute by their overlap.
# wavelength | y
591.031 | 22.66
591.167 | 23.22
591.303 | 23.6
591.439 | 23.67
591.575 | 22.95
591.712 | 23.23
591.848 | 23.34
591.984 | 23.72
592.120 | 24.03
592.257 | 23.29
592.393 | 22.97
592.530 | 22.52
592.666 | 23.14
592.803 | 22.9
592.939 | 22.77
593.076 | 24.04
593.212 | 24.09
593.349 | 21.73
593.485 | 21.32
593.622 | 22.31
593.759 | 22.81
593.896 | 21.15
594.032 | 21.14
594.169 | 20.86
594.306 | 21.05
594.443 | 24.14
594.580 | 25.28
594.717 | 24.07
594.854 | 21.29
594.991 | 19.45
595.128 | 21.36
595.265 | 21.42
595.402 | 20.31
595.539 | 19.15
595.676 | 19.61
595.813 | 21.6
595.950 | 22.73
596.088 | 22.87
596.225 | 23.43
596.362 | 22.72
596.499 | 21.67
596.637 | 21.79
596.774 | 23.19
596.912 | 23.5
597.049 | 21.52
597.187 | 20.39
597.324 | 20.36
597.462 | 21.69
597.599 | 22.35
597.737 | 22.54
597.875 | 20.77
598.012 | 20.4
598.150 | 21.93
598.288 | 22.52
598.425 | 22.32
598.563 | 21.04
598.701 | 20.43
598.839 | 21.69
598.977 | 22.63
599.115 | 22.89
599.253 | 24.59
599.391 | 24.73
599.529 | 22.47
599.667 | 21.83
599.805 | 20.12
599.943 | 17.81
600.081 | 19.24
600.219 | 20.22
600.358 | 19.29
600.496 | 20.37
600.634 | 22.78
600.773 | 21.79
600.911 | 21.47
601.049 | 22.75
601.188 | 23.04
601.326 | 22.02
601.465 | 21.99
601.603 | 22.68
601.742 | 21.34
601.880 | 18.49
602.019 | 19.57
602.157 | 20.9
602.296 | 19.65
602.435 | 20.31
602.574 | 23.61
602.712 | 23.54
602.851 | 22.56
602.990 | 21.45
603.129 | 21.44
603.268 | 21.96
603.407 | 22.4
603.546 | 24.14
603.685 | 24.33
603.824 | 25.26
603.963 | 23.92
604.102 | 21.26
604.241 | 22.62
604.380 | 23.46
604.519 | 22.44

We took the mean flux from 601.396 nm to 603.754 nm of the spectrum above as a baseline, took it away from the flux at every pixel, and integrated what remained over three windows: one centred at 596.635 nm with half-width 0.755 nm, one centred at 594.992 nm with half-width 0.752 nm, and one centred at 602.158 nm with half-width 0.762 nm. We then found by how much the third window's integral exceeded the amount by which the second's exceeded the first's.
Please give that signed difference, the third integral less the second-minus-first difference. 0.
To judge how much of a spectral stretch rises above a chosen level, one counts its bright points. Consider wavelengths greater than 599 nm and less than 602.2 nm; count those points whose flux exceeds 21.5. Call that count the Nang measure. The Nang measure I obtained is 12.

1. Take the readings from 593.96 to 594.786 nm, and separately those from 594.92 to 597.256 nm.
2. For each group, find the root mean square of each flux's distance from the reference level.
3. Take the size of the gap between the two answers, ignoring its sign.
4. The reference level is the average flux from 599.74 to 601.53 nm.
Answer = 1.0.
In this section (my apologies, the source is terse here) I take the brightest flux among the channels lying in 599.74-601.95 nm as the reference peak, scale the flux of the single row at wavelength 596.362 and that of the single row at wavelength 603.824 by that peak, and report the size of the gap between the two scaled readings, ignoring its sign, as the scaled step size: 0.11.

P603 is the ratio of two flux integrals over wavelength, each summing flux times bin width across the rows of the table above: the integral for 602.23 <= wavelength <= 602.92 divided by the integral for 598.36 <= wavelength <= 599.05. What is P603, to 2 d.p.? 1.02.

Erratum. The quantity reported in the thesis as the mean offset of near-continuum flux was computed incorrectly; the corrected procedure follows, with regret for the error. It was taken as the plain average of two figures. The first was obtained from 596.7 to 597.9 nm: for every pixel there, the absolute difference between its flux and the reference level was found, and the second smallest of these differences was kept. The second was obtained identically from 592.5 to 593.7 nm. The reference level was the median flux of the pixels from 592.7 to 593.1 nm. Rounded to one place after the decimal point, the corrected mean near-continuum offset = 0.2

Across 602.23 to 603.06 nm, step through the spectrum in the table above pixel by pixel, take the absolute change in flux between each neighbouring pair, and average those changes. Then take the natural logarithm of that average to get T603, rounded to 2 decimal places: 0.20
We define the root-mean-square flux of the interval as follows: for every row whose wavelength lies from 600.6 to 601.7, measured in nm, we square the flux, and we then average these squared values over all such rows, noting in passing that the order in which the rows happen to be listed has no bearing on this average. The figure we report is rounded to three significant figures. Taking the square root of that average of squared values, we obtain 22.3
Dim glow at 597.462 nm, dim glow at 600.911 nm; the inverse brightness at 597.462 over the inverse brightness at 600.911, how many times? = 0.99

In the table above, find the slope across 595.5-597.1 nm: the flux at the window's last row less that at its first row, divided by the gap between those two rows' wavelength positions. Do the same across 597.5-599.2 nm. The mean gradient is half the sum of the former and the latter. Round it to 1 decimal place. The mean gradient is 1.0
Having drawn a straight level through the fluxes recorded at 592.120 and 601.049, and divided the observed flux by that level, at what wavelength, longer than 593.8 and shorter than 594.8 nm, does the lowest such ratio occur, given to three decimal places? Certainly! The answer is 594.169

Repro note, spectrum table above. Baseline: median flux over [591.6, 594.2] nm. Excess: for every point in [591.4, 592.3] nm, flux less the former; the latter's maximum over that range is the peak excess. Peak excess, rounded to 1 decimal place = 1.1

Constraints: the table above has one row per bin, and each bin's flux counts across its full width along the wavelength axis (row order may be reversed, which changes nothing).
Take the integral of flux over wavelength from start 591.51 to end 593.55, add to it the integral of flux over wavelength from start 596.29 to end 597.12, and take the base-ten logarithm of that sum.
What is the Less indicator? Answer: 1.82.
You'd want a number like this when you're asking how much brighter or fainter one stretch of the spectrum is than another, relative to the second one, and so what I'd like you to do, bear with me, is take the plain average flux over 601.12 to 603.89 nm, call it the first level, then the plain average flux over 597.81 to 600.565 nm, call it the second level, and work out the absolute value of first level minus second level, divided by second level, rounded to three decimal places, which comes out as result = 0.031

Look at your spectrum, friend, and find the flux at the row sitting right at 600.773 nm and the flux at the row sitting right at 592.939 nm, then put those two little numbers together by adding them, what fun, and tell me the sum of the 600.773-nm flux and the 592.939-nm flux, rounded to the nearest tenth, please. 44.6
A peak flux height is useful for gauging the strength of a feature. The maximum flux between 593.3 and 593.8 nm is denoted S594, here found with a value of 22.81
